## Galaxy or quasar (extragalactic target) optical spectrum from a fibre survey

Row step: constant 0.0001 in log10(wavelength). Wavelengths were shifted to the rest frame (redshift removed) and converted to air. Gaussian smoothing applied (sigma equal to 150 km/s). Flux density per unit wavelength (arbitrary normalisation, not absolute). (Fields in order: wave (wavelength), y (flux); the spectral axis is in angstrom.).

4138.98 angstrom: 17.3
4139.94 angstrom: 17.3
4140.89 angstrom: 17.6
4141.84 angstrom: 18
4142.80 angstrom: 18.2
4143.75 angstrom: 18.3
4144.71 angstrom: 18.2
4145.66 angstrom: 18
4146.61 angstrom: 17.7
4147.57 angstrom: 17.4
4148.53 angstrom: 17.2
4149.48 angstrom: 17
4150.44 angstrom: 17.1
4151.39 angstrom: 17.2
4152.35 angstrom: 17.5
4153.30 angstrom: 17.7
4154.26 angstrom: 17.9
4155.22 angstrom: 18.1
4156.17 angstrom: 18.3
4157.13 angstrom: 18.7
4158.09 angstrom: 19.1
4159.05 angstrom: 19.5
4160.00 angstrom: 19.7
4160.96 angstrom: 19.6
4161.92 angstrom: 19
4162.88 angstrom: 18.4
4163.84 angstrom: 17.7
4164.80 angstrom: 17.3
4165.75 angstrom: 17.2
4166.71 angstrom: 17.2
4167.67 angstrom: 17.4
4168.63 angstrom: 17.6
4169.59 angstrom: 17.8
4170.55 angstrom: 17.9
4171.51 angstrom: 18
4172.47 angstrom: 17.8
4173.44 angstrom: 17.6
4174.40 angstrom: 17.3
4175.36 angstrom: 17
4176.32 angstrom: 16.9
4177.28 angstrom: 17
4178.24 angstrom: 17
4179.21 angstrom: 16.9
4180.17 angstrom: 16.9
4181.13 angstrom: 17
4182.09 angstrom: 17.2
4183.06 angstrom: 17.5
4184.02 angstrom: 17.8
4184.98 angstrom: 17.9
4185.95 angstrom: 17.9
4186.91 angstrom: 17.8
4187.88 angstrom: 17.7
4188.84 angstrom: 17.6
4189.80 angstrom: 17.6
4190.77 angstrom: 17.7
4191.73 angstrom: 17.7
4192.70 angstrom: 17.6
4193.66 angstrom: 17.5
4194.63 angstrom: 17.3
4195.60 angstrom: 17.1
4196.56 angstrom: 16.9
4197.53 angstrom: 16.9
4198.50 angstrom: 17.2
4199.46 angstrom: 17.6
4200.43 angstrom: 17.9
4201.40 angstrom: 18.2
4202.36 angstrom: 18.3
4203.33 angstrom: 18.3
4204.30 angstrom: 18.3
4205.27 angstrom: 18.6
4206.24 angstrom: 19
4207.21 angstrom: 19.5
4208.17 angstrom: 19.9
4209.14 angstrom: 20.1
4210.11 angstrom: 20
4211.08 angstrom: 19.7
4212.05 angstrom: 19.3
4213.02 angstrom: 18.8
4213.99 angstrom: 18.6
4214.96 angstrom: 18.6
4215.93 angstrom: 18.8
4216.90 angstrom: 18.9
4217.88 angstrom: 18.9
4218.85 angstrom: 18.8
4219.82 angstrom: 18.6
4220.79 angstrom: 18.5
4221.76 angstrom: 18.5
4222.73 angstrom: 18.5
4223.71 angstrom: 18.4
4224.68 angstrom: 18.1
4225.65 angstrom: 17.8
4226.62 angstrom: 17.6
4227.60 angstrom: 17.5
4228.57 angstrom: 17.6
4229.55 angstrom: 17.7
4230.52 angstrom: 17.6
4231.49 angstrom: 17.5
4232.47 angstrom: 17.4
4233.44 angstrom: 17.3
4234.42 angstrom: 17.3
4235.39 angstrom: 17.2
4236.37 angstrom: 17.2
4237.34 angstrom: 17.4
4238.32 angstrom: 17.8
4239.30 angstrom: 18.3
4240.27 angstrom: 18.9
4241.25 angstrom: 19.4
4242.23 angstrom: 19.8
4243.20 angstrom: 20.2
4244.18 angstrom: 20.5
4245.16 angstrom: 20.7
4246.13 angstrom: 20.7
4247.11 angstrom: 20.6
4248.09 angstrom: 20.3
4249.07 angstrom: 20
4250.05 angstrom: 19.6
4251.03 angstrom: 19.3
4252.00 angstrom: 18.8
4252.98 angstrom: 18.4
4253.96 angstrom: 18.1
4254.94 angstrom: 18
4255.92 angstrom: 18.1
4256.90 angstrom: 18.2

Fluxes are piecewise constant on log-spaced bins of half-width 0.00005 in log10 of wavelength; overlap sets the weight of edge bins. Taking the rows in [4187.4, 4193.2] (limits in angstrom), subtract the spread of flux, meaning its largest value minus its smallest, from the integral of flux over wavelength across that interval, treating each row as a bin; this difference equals 102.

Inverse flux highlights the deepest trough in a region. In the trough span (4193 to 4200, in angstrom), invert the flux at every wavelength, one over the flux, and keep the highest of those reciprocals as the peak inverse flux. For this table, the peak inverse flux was 0.059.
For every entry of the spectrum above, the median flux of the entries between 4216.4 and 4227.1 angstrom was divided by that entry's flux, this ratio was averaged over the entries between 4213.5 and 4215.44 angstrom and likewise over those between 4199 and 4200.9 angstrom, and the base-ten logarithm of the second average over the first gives 0.020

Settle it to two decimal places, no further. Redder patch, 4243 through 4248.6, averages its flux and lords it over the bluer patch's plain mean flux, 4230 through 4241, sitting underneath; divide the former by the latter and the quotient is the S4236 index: 1.16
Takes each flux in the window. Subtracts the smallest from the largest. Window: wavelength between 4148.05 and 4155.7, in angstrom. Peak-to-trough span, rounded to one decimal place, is 1.1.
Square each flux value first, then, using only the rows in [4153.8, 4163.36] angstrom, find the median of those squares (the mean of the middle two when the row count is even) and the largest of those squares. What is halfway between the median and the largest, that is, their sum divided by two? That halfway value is 372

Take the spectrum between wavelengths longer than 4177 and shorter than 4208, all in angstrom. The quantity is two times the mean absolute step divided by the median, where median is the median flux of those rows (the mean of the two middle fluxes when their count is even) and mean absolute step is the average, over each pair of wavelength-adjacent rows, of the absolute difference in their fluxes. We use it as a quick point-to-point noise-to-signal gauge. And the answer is 0.0180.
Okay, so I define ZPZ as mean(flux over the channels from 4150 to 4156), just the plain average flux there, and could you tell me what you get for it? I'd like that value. 17.6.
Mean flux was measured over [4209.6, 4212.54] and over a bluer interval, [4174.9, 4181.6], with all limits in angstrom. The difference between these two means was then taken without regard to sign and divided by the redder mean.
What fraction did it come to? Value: 0.14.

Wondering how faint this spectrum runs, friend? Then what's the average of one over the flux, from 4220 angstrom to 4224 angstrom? 0.0541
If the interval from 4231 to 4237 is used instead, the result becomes 0.0578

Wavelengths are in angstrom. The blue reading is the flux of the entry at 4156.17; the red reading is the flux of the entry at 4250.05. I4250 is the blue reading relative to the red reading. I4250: 0.93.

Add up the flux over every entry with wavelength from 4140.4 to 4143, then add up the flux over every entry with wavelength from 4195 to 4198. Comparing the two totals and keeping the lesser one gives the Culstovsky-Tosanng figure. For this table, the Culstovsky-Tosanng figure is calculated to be 50.9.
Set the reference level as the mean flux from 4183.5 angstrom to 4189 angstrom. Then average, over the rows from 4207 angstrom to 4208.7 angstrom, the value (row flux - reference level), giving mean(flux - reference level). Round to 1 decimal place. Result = 1.9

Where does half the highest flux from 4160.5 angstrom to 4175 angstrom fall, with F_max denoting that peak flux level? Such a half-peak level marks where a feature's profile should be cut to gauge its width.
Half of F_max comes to 9.8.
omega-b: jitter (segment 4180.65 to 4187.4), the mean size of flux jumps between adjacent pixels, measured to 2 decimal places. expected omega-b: 0.17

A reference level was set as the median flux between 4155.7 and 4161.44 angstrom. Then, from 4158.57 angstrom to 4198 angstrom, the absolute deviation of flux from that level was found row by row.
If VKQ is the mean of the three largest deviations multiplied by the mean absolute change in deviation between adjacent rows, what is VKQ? 0.38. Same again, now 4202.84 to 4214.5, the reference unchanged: 0.25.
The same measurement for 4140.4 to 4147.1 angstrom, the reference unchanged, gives 0.33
